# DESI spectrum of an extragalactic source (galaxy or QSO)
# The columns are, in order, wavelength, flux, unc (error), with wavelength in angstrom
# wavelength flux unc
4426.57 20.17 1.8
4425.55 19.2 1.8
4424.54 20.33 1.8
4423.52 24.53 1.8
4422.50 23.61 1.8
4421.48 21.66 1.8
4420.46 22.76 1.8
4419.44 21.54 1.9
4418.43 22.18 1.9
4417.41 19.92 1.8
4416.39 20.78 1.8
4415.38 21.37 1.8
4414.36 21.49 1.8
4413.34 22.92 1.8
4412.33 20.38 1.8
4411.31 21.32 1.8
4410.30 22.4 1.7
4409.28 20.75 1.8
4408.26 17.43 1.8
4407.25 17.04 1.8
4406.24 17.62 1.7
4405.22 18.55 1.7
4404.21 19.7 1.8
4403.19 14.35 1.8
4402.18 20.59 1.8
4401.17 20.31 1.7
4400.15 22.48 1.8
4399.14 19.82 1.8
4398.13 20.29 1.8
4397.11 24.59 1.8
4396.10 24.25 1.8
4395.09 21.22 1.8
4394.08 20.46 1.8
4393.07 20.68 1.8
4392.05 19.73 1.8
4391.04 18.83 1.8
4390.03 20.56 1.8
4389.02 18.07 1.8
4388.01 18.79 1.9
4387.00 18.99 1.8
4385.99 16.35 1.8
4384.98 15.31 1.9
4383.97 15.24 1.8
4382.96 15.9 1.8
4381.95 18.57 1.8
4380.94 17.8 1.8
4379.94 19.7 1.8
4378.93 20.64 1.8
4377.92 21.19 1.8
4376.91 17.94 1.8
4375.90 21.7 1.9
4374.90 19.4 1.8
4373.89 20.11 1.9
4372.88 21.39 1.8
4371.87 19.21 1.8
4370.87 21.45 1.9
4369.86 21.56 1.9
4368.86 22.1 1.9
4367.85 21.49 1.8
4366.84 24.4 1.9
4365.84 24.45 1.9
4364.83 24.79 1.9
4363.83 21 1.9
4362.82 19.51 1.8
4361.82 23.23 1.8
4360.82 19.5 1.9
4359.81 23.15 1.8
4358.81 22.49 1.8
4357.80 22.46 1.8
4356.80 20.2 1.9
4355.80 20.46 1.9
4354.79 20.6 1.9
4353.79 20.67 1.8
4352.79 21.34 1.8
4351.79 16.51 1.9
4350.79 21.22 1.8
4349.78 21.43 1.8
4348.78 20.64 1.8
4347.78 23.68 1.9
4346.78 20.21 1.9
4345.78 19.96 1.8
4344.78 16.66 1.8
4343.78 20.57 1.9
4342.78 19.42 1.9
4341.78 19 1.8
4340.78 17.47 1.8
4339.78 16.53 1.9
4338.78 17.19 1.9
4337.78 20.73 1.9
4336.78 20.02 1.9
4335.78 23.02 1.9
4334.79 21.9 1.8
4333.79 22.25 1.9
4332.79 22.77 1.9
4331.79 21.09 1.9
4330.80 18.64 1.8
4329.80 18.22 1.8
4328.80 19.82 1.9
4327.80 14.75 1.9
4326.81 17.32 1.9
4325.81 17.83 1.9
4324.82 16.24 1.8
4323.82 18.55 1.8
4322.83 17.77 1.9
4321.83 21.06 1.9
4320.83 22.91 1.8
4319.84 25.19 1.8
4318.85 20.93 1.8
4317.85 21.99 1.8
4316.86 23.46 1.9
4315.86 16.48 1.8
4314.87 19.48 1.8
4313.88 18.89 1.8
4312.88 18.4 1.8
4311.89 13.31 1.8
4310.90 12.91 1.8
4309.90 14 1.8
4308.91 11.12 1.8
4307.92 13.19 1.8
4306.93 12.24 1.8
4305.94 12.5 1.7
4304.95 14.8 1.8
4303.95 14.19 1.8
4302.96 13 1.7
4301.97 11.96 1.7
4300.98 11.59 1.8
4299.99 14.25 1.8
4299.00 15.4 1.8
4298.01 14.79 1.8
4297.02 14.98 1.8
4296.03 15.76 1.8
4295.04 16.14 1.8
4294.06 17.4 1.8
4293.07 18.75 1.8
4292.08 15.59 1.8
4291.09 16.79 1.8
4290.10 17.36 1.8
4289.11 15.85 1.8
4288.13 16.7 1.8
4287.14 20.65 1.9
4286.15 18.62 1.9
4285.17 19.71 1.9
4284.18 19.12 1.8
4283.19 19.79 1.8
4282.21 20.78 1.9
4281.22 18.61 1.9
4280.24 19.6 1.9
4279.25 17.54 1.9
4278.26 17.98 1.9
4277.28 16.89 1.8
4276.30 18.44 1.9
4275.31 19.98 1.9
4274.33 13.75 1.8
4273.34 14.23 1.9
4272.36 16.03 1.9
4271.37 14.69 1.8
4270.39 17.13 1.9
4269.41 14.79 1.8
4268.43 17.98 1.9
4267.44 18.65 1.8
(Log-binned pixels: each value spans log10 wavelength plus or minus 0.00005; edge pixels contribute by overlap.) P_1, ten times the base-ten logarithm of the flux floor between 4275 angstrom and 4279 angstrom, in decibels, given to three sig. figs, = 12.3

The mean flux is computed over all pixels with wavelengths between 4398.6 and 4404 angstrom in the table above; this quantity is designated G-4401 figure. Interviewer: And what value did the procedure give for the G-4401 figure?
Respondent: 19.5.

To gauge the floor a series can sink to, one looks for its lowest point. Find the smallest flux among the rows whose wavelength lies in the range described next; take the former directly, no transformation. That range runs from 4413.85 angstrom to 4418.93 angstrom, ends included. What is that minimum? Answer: 19.92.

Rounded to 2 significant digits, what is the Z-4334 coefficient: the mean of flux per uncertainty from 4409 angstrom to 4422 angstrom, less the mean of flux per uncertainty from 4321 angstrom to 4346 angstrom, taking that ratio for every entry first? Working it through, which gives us 1.6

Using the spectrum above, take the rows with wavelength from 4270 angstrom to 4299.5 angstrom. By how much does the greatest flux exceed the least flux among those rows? 7.0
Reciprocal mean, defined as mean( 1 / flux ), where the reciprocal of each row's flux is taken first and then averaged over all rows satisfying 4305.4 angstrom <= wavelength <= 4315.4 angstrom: 0.0710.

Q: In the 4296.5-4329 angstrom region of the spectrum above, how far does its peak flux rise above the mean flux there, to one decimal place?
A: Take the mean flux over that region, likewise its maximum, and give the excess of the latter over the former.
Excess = 8.7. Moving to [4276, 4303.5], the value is 3.9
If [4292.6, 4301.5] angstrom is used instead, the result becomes 3.3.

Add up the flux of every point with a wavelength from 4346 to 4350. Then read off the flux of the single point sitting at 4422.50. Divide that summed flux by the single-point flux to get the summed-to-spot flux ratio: 3.64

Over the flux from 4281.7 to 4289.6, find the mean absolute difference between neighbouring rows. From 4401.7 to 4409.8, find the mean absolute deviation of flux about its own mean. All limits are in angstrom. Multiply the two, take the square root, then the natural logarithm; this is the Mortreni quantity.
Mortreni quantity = 0.435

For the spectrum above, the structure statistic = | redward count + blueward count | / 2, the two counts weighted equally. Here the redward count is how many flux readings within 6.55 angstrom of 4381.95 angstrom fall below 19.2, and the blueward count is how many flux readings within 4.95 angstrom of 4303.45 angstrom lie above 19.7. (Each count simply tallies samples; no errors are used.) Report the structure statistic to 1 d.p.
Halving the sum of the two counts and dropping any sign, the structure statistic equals 4.5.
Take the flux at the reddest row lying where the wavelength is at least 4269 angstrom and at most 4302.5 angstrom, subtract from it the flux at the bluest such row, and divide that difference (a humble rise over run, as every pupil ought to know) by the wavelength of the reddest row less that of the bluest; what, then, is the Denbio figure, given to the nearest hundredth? -0.09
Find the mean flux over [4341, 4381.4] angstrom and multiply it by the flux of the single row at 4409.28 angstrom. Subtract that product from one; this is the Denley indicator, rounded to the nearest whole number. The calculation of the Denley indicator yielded -431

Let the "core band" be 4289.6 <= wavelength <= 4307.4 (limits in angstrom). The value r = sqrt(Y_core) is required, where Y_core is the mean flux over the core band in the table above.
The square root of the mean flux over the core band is 3.9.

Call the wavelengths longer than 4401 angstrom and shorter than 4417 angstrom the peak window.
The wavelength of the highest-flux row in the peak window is 4413.34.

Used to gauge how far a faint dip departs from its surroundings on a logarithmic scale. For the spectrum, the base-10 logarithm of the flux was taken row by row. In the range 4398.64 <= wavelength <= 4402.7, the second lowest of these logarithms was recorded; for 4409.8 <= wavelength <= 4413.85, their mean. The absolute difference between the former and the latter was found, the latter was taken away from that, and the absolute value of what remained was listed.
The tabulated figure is 1.31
